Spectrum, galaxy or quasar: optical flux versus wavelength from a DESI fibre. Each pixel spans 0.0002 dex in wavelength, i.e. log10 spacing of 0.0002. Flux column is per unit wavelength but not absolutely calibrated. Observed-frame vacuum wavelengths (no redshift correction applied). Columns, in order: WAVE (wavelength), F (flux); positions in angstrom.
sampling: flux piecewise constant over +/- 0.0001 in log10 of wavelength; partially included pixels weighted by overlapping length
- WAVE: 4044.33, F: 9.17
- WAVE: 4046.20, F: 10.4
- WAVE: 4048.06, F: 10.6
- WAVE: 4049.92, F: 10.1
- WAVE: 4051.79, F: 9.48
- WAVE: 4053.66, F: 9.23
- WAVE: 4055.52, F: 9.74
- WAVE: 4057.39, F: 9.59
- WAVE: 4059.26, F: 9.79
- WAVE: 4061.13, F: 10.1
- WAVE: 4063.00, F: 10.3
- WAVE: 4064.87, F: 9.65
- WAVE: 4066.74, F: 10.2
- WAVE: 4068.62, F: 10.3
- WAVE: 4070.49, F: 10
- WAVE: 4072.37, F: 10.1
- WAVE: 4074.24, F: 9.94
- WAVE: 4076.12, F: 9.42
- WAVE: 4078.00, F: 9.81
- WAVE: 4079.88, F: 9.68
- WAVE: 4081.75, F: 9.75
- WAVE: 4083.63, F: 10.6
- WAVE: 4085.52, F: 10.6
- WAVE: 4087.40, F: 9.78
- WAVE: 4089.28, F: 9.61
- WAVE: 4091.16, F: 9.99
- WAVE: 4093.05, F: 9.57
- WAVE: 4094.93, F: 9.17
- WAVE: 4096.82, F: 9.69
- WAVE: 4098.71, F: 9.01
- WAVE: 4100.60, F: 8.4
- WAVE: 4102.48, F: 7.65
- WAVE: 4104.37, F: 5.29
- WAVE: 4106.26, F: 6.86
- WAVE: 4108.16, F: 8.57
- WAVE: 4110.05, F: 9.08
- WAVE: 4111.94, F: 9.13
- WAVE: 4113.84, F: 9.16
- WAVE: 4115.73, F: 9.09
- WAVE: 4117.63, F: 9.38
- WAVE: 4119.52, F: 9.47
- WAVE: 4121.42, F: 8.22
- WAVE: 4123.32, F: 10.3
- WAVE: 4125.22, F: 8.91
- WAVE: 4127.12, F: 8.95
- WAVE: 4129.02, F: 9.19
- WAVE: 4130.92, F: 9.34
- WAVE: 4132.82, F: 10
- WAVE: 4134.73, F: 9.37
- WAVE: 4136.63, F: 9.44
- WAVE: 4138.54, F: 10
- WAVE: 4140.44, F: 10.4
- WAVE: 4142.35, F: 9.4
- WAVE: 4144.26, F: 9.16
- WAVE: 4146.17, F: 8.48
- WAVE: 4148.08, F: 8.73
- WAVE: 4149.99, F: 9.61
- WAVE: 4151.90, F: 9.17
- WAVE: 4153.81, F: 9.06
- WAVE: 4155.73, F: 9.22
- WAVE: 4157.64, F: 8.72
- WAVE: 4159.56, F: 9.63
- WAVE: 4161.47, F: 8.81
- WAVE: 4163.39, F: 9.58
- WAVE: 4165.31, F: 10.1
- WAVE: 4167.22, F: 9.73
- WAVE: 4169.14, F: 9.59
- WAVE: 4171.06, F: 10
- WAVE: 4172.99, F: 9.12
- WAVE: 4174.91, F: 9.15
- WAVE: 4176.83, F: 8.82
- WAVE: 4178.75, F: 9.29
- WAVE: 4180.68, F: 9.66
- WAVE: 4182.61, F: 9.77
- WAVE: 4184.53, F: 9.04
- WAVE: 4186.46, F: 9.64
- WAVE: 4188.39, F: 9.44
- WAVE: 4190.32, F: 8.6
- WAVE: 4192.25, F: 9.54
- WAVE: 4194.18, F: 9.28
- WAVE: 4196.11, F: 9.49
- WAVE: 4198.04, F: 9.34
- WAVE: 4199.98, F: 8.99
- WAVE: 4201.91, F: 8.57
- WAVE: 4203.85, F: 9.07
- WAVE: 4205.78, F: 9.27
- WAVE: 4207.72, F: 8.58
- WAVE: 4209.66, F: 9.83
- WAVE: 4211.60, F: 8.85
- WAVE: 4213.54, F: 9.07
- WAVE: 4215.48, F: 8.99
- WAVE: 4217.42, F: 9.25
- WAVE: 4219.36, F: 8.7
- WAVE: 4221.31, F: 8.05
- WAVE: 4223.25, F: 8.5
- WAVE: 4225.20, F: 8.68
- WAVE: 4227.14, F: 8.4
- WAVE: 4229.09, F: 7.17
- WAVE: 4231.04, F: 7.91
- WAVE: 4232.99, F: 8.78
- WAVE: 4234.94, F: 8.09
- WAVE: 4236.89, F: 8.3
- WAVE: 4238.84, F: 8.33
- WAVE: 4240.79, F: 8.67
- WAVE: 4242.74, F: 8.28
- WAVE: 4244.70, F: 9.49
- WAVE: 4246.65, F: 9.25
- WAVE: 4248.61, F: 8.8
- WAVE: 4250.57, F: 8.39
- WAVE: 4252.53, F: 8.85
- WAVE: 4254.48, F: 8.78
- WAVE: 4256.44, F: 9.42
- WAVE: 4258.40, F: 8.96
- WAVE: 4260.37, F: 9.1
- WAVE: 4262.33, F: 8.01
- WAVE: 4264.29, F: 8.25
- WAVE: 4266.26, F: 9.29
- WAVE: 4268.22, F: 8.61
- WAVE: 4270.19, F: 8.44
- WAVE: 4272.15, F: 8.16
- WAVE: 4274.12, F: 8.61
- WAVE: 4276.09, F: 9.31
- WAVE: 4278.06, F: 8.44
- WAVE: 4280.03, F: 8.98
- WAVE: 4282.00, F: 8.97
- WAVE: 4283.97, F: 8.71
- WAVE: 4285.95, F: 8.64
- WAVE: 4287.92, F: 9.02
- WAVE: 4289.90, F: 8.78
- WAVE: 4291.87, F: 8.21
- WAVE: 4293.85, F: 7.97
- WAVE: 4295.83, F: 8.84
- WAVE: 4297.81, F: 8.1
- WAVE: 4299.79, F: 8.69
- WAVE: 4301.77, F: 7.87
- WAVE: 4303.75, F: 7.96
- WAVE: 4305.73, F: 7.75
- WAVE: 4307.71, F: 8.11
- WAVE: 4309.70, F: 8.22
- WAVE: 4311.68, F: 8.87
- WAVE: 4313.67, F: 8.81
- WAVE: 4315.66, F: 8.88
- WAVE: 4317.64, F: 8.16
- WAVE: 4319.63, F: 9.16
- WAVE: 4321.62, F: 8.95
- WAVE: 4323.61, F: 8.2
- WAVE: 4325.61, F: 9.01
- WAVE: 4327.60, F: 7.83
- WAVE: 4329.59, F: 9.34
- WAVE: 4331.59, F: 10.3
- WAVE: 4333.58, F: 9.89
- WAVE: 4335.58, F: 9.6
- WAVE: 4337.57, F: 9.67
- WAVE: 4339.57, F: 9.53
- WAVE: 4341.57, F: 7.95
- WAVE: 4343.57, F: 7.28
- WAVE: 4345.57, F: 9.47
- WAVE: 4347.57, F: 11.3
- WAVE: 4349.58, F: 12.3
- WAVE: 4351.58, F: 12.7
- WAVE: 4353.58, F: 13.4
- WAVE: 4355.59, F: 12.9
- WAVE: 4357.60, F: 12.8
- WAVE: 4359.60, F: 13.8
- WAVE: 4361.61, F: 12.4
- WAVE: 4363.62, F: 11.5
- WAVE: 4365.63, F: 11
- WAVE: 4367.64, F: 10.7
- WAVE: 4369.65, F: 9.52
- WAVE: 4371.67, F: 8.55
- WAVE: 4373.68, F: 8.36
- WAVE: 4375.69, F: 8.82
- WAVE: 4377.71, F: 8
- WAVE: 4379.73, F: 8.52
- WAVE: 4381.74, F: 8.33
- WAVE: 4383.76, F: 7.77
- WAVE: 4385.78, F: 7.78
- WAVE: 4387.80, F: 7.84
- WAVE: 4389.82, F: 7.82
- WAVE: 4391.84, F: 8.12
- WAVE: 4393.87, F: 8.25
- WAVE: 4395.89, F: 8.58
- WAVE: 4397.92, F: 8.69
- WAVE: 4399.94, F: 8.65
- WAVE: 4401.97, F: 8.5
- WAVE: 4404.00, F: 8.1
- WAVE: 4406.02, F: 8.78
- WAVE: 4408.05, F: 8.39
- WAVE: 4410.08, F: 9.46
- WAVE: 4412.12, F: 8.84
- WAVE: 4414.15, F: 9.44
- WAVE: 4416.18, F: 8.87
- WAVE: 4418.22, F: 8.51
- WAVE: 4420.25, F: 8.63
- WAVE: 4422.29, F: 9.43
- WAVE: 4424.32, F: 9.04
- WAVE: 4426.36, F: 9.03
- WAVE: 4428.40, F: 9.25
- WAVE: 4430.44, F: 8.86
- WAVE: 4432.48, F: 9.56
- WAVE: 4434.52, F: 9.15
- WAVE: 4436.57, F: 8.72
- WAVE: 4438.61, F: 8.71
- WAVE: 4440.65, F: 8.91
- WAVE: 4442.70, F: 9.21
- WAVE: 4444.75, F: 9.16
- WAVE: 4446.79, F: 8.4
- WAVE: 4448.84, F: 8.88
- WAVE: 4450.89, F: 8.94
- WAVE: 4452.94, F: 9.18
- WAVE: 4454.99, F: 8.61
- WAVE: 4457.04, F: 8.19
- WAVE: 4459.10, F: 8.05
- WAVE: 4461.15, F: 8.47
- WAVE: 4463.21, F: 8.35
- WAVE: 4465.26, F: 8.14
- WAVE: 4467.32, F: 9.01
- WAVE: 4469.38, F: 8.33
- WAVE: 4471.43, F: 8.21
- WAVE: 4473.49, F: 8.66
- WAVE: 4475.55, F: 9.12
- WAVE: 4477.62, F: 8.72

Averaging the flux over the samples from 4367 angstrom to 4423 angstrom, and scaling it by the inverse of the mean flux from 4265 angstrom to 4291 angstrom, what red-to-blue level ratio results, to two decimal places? 0.98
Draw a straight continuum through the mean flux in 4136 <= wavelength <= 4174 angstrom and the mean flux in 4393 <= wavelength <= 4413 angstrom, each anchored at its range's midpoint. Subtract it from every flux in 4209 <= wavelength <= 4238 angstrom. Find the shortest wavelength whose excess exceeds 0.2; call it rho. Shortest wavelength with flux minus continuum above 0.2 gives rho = 4209.66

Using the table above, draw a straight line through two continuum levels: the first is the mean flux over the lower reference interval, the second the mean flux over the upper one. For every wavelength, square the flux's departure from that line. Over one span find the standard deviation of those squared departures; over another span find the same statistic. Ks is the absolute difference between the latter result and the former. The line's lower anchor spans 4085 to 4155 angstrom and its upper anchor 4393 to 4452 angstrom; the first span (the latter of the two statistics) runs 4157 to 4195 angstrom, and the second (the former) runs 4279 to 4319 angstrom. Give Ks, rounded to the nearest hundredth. 0.19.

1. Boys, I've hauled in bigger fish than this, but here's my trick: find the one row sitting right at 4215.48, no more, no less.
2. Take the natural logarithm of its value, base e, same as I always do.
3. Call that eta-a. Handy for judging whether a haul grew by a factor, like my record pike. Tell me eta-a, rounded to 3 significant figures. 2.20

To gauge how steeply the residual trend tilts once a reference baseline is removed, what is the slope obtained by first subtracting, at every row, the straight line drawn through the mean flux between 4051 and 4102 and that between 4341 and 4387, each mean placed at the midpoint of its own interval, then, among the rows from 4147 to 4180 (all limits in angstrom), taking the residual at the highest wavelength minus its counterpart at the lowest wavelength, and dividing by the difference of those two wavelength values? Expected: 0.017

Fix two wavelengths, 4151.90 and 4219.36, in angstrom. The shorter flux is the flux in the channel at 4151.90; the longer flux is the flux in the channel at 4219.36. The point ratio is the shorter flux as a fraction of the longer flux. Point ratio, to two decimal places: 1.05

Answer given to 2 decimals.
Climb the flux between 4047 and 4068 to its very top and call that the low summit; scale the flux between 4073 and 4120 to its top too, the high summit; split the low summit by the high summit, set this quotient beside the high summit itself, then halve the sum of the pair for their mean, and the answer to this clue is 5.80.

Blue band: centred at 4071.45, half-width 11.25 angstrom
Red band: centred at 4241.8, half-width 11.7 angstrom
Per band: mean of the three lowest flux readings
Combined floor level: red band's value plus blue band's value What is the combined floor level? 17.7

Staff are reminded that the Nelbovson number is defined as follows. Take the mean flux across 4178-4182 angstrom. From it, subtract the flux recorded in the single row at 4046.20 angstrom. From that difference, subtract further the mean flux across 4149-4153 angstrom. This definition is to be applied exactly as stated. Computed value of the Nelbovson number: -10.3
